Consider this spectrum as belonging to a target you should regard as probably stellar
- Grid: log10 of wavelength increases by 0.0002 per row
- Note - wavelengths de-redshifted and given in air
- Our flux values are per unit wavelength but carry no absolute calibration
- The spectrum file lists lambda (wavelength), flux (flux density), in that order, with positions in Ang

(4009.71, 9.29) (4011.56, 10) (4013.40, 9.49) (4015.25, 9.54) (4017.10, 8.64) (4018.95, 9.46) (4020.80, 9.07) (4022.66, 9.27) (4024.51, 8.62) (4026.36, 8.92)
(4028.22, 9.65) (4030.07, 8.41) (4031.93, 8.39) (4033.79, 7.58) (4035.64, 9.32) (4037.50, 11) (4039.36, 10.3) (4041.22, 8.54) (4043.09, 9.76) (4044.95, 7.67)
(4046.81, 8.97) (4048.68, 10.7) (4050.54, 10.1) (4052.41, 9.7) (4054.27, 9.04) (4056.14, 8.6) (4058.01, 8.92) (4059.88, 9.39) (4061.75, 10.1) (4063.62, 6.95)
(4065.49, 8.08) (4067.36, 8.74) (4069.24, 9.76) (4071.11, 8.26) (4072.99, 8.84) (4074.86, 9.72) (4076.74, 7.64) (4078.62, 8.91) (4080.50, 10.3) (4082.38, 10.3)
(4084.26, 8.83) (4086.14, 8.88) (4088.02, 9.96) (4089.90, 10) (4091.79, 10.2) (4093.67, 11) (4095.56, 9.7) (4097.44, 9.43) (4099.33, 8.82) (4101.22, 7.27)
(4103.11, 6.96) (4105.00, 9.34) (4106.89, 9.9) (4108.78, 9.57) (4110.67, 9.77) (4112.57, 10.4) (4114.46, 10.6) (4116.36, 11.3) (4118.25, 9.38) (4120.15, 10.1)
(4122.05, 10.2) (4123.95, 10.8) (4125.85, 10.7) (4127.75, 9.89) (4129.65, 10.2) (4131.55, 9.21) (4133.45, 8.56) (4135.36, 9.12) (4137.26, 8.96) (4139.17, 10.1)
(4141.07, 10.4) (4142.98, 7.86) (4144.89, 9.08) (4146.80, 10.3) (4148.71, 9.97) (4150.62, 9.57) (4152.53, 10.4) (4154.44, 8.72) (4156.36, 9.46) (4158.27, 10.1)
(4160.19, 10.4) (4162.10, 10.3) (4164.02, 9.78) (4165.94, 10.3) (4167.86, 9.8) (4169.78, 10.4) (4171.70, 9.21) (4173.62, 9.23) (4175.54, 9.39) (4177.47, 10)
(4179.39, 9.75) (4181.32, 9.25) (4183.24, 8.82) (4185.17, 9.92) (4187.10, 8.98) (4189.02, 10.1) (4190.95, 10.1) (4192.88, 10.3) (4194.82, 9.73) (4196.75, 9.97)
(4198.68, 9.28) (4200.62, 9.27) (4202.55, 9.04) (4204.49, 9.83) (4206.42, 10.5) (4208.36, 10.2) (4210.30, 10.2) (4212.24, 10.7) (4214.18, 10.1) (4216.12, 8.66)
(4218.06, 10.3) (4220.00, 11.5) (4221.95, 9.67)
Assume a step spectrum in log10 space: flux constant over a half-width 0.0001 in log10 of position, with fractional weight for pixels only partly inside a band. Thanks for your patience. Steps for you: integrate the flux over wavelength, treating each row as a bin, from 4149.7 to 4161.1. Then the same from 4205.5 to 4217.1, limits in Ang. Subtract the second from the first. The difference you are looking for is -5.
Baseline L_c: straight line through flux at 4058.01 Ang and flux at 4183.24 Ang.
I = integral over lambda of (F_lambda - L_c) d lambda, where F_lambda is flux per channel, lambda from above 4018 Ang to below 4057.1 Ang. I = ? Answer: 10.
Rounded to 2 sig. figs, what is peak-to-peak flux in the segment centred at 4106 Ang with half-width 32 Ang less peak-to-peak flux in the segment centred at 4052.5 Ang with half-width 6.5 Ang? 2.2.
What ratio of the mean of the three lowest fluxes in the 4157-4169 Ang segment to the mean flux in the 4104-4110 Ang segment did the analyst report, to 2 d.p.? 1.03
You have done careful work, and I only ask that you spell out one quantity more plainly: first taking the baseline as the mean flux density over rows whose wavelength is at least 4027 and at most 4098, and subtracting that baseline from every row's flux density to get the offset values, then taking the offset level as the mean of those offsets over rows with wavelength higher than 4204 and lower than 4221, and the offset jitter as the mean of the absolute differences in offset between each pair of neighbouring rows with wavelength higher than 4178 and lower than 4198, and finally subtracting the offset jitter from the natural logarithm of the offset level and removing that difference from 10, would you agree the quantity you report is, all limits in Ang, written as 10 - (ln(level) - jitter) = 10.6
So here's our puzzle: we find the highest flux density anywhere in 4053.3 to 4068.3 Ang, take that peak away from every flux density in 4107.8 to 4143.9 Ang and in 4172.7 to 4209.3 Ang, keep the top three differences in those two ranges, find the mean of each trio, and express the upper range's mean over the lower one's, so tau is 0.3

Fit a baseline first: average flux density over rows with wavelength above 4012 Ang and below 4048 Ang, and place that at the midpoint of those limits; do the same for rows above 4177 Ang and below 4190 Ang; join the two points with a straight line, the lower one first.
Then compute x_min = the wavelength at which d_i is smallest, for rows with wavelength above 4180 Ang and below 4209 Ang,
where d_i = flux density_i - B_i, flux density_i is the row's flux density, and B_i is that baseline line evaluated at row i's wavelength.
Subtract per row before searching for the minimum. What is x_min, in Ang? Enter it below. 4183.24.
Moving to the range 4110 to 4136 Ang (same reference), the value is 4133.45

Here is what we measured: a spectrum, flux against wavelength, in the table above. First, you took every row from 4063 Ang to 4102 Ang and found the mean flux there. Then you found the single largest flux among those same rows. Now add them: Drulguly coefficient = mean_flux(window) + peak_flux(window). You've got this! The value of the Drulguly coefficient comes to 20.1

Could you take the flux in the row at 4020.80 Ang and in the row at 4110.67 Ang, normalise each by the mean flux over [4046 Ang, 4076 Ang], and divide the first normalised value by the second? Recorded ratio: 0.93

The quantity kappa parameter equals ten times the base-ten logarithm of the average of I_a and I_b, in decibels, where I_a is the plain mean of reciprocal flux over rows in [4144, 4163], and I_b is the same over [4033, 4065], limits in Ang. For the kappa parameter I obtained -9.74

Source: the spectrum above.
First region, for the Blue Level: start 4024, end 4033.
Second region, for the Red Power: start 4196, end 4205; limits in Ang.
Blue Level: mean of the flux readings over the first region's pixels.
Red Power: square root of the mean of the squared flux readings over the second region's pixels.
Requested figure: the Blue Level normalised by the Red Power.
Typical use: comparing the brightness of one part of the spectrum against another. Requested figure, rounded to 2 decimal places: 0.93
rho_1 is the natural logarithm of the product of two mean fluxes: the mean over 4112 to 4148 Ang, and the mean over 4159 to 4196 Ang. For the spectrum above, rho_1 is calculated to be 4.57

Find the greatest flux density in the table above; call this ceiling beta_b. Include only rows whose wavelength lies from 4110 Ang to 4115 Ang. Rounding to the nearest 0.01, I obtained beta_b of 10.60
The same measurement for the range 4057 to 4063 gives 10.10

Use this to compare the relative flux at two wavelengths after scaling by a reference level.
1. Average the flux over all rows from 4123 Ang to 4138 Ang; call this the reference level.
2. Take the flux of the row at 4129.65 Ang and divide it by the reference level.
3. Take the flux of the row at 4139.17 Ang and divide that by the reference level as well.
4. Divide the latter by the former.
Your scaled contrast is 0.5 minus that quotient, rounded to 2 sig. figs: -0.49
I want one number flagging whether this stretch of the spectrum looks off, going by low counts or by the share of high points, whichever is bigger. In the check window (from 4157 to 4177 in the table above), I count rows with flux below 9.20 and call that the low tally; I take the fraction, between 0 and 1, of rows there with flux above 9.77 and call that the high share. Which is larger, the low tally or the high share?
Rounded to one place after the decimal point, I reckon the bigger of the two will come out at 0.7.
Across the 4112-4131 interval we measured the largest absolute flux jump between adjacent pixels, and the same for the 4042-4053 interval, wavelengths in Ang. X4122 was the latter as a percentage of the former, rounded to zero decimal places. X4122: 109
